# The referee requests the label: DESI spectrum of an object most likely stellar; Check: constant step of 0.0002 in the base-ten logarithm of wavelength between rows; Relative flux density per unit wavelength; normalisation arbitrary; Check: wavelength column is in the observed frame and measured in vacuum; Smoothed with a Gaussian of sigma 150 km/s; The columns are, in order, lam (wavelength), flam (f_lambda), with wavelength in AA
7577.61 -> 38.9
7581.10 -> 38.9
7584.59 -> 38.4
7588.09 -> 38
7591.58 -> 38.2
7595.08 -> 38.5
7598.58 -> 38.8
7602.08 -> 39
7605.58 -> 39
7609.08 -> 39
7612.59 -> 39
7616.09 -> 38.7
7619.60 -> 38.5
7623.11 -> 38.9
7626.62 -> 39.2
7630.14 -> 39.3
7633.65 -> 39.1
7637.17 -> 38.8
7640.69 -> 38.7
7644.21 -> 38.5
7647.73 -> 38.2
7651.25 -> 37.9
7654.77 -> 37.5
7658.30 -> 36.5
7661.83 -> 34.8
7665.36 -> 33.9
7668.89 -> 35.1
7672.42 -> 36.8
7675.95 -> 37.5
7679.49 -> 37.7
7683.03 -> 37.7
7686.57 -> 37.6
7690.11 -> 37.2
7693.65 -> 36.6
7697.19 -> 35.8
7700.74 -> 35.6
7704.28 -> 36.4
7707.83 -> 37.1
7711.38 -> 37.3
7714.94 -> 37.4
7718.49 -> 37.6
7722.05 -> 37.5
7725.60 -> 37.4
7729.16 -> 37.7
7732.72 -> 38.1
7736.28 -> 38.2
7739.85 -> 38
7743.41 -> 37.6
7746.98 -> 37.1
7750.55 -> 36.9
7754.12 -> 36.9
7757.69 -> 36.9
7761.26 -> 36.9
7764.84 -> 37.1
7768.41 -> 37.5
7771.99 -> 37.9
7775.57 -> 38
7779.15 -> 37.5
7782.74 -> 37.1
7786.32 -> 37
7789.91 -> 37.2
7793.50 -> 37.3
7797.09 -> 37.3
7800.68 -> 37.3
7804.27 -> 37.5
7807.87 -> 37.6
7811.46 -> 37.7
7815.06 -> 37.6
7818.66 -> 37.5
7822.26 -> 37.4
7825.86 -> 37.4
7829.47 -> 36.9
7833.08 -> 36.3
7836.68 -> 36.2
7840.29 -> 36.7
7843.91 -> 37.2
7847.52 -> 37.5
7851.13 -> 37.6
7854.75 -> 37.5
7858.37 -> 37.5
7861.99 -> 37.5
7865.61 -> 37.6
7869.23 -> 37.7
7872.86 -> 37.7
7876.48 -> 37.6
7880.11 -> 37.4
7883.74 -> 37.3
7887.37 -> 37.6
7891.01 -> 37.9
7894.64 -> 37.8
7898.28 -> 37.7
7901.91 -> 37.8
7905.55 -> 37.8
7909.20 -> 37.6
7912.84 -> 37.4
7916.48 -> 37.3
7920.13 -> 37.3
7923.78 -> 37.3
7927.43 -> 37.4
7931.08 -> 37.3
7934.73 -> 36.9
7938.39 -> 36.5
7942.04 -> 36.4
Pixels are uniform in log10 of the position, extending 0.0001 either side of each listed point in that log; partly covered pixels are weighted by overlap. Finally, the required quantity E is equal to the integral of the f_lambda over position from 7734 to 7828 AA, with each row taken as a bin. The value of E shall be 3516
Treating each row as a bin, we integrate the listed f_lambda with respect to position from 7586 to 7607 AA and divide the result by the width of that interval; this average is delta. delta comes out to 38.6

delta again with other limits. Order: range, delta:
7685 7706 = 36.5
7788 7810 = 37.4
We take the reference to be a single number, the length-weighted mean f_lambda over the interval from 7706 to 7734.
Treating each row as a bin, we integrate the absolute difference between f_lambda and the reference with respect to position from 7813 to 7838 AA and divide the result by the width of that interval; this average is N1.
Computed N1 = 0.47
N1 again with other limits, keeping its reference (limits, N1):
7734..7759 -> 0.50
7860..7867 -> 0.05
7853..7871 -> 0.07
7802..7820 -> 0.09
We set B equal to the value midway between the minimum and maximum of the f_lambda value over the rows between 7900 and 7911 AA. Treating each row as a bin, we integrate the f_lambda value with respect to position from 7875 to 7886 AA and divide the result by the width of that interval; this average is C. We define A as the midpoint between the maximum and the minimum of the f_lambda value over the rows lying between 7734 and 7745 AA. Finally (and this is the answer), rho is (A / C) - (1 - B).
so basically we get 37.7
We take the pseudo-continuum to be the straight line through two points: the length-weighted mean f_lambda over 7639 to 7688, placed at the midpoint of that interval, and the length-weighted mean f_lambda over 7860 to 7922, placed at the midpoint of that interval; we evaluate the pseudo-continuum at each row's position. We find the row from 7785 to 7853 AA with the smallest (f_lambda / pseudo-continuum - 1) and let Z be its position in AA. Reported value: 7836.68 AA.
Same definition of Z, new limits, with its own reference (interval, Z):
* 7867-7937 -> 7934.73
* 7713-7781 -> 7761.26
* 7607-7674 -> 7665.36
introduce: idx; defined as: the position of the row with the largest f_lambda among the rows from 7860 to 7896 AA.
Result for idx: 7891.01 AA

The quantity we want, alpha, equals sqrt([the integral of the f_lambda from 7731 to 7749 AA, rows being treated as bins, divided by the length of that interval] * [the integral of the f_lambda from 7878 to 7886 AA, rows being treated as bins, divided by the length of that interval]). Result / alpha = 37.6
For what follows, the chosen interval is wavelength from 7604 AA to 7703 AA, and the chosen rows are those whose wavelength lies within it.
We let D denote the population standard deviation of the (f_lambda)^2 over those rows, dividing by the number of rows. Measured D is 108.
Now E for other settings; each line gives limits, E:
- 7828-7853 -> 923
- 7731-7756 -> 938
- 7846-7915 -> 2595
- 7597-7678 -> 3073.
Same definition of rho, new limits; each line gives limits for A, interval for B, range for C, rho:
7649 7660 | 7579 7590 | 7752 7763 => 38.5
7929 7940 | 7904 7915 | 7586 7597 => 37.6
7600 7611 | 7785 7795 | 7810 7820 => 37.2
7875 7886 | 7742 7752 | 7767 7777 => 37.2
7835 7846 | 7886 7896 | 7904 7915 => 37.7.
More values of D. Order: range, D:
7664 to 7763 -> 68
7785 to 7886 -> 28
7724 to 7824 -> 28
